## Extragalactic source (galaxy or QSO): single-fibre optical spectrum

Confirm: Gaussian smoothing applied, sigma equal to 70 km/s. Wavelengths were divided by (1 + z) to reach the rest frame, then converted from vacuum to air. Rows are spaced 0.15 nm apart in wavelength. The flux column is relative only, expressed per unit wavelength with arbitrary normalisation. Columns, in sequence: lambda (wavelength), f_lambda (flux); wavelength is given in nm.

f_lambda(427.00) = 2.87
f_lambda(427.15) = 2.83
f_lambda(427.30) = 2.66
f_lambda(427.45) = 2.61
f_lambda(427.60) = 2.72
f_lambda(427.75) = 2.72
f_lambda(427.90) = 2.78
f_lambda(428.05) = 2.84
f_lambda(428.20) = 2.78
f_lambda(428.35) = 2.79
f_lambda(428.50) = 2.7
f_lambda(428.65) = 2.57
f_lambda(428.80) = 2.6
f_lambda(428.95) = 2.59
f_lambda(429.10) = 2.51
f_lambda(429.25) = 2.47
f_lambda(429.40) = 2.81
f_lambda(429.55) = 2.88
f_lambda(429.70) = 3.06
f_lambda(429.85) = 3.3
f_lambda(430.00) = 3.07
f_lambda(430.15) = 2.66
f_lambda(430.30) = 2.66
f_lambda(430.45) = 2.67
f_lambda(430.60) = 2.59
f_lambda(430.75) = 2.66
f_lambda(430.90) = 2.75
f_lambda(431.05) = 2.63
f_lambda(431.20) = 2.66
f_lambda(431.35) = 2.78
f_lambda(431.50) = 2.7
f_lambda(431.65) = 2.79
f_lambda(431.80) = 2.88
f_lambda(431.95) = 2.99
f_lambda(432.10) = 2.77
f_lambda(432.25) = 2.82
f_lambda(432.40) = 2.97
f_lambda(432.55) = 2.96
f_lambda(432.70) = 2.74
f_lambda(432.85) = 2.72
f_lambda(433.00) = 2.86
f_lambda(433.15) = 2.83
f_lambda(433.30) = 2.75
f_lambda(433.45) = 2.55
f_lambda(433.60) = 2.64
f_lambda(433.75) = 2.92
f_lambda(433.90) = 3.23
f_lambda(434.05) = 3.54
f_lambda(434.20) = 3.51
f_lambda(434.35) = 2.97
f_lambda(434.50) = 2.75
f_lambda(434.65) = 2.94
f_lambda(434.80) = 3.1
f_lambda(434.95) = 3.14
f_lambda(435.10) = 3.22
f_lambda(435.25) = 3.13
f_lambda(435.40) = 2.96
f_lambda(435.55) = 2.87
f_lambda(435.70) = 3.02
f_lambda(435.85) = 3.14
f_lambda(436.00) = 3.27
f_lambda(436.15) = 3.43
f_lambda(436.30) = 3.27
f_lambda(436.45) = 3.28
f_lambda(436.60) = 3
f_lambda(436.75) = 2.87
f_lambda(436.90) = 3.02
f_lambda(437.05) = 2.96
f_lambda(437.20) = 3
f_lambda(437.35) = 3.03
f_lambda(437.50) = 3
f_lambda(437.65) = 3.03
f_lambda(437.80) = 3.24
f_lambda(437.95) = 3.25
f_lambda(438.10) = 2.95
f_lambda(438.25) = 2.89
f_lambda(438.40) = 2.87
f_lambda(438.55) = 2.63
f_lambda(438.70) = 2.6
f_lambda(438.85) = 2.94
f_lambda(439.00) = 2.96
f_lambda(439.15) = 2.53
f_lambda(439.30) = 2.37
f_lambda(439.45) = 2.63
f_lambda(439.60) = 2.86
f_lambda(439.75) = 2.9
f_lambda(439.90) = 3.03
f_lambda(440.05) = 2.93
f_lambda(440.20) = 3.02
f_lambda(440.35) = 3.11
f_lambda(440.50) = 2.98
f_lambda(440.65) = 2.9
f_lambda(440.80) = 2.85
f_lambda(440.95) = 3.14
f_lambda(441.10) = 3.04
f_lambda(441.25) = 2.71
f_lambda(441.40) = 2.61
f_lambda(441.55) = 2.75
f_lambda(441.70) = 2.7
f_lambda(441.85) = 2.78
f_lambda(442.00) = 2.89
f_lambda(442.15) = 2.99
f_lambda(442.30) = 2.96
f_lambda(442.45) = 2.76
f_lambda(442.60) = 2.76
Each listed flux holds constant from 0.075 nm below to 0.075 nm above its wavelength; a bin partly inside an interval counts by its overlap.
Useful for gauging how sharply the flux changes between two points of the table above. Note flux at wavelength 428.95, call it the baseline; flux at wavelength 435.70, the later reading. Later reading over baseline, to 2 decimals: 1.17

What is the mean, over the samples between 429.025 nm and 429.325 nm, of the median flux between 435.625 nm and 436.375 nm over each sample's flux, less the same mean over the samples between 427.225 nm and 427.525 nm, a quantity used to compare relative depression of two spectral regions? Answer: 0.07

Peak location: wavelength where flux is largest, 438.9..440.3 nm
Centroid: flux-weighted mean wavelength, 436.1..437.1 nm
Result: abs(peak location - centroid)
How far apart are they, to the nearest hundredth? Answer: 3.32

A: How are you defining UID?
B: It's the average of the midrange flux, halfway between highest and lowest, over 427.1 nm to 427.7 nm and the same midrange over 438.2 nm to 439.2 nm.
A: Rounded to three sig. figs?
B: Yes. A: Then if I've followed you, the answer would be 2.73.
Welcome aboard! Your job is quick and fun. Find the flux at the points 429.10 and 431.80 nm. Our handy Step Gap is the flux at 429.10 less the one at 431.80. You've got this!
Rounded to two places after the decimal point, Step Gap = -0.37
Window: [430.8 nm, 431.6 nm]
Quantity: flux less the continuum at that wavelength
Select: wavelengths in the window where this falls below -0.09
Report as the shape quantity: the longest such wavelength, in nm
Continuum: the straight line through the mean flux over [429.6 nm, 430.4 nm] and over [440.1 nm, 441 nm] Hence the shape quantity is 431.50 nm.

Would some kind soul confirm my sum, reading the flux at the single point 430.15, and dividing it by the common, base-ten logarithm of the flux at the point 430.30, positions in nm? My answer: 6.3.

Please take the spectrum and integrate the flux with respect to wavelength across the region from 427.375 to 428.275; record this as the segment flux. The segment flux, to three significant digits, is 2.47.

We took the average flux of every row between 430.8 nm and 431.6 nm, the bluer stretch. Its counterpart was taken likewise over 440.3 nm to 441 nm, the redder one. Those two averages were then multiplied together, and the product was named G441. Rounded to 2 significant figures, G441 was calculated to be 8.1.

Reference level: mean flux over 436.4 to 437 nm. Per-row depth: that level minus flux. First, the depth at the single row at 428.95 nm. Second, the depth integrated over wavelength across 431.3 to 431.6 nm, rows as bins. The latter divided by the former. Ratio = 0.20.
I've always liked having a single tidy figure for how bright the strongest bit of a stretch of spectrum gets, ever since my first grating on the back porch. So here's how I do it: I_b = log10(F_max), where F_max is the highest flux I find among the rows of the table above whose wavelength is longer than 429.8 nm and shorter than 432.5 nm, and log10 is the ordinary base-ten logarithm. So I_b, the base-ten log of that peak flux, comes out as 0.519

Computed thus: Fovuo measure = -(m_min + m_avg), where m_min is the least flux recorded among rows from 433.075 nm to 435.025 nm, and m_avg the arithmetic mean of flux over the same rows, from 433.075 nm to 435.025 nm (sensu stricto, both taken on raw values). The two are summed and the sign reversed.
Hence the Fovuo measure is -5.54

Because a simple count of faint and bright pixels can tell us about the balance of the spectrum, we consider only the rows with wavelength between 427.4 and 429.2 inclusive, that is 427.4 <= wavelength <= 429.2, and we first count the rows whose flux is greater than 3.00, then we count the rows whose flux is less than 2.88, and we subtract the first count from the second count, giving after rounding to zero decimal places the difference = 12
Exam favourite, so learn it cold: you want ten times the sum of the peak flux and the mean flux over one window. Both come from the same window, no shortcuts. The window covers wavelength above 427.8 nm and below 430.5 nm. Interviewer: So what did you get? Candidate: 61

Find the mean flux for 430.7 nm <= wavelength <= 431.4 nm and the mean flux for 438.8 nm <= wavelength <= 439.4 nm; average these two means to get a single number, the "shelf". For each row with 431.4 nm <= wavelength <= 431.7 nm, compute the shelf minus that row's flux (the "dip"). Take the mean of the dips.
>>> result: -0.05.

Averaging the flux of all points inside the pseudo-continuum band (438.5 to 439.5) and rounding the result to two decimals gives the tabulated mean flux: 2.67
